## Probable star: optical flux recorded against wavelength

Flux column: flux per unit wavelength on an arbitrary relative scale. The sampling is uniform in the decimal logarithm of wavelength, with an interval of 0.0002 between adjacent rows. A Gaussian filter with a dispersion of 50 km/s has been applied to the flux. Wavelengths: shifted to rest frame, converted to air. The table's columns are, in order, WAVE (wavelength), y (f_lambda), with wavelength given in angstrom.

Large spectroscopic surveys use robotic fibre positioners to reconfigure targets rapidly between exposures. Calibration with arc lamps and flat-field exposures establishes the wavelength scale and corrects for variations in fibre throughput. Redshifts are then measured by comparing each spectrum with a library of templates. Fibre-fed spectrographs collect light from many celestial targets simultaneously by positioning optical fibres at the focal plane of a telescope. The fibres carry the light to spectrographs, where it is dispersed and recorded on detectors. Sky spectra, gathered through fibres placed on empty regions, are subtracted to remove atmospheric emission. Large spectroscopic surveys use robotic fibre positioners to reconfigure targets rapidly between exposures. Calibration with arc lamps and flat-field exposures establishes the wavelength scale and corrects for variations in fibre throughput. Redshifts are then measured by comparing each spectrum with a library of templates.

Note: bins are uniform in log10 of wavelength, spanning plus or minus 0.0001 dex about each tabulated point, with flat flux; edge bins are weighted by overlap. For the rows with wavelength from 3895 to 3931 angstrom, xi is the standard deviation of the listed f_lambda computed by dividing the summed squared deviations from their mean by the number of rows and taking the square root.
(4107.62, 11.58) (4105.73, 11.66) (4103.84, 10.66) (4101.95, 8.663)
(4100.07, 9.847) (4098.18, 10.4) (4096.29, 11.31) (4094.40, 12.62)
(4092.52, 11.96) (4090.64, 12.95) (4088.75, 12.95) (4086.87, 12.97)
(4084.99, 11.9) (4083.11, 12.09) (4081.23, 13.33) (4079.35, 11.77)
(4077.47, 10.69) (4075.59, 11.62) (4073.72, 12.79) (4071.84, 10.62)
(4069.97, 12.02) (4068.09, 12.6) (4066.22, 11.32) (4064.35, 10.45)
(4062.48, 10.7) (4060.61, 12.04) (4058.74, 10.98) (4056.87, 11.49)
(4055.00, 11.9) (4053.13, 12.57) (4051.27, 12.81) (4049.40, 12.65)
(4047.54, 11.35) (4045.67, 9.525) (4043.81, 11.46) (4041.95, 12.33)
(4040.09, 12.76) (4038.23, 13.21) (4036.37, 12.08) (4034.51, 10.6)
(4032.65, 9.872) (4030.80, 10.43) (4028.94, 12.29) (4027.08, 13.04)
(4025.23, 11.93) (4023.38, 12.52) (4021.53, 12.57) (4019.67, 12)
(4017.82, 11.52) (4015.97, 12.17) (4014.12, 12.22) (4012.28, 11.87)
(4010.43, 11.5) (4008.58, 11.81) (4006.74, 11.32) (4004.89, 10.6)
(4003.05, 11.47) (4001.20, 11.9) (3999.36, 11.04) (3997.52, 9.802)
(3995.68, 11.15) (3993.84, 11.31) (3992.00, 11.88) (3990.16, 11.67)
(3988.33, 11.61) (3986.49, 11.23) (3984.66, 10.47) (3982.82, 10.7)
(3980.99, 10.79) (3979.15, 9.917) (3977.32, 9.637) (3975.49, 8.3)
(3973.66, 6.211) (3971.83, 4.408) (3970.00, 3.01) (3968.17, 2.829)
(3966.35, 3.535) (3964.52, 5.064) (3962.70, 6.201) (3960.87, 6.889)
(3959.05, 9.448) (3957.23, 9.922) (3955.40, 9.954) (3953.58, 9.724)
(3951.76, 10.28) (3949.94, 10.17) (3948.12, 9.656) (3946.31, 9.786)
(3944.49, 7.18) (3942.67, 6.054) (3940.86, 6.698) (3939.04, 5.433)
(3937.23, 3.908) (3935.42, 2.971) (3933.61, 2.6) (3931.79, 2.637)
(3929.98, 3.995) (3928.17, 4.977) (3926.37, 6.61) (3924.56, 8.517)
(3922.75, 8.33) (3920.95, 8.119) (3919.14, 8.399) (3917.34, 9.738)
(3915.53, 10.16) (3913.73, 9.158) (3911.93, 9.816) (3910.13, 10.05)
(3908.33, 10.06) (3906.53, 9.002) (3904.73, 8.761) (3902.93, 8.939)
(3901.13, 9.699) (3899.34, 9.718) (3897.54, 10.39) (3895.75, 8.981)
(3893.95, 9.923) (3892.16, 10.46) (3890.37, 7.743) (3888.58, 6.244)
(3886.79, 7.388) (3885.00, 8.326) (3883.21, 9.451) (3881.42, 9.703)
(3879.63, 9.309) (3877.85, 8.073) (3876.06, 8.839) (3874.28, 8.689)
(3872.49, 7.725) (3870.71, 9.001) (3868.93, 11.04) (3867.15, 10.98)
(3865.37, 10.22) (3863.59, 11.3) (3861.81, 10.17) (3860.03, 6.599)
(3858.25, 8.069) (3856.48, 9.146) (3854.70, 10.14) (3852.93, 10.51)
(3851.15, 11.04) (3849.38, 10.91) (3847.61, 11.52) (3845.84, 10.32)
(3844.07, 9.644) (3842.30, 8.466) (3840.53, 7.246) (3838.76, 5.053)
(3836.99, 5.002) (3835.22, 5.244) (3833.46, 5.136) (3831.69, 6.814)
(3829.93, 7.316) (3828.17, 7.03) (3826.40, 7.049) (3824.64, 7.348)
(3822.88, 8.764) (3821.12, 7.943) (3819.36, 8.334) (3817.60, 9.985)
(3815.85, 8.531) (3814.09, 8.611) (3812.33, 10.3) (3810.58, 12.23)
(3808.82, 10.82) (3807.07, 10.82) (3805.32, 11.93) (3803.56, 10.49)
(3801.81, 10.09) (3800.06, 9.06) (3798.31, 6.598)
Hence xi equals 1.6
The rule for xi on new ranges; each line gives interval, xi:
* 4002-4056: 0.9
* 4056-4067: 0.5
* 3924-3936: 2.1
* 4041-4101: 1.0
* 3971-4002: 2.0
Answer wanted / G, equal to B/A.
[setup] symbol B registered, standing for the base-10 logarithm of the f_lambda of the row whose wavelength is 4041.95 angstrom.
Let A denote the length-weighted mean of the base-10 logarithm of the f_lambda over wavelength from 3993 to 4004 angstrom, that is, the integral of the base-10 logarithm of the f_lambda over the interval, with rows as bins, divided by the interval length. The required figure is 1.04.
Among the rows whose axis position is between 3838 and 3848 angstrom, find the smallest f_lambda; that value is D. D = 5.053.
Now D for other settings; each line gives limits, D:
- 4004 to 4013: 10.6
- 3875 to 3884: 8.073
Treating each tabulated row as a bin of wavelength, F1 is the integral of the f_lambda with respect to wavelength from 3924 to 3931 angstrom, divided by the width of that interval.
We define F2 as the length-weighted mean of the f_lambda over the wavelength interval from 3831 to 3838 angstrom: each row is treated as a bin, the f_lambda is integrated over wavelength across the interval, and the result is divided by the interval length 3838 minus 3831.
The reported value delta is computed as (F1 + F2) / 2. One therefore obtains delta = 5.7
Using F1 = 5.9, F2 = 6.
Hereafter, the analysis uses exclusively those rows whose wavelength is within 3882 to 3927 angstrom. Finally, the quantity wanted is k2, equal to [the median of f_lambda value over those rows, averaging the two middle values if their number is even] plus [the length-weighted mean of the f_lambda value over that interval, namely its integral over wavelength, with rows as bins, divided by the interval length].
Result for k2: 18.0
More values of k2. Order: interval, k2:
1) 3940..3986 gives 17.4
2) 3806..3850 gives 16.9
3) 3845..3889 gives 18.9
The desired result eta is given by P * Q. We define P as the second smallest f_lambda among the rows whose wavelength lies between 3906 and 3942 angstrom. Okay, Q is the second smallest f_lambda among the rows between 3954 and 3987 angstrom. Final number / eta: 8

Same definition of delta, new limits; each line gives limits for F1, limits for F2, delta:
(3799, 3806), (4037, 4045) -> 11.3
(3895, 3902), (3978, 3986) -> 10.1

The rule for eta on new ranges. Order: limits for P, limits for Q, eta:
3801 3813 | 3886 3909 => 76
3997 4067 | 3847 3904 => 65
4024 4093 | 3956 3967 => 50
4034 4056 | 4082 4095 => 127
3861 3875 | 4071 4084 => 93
